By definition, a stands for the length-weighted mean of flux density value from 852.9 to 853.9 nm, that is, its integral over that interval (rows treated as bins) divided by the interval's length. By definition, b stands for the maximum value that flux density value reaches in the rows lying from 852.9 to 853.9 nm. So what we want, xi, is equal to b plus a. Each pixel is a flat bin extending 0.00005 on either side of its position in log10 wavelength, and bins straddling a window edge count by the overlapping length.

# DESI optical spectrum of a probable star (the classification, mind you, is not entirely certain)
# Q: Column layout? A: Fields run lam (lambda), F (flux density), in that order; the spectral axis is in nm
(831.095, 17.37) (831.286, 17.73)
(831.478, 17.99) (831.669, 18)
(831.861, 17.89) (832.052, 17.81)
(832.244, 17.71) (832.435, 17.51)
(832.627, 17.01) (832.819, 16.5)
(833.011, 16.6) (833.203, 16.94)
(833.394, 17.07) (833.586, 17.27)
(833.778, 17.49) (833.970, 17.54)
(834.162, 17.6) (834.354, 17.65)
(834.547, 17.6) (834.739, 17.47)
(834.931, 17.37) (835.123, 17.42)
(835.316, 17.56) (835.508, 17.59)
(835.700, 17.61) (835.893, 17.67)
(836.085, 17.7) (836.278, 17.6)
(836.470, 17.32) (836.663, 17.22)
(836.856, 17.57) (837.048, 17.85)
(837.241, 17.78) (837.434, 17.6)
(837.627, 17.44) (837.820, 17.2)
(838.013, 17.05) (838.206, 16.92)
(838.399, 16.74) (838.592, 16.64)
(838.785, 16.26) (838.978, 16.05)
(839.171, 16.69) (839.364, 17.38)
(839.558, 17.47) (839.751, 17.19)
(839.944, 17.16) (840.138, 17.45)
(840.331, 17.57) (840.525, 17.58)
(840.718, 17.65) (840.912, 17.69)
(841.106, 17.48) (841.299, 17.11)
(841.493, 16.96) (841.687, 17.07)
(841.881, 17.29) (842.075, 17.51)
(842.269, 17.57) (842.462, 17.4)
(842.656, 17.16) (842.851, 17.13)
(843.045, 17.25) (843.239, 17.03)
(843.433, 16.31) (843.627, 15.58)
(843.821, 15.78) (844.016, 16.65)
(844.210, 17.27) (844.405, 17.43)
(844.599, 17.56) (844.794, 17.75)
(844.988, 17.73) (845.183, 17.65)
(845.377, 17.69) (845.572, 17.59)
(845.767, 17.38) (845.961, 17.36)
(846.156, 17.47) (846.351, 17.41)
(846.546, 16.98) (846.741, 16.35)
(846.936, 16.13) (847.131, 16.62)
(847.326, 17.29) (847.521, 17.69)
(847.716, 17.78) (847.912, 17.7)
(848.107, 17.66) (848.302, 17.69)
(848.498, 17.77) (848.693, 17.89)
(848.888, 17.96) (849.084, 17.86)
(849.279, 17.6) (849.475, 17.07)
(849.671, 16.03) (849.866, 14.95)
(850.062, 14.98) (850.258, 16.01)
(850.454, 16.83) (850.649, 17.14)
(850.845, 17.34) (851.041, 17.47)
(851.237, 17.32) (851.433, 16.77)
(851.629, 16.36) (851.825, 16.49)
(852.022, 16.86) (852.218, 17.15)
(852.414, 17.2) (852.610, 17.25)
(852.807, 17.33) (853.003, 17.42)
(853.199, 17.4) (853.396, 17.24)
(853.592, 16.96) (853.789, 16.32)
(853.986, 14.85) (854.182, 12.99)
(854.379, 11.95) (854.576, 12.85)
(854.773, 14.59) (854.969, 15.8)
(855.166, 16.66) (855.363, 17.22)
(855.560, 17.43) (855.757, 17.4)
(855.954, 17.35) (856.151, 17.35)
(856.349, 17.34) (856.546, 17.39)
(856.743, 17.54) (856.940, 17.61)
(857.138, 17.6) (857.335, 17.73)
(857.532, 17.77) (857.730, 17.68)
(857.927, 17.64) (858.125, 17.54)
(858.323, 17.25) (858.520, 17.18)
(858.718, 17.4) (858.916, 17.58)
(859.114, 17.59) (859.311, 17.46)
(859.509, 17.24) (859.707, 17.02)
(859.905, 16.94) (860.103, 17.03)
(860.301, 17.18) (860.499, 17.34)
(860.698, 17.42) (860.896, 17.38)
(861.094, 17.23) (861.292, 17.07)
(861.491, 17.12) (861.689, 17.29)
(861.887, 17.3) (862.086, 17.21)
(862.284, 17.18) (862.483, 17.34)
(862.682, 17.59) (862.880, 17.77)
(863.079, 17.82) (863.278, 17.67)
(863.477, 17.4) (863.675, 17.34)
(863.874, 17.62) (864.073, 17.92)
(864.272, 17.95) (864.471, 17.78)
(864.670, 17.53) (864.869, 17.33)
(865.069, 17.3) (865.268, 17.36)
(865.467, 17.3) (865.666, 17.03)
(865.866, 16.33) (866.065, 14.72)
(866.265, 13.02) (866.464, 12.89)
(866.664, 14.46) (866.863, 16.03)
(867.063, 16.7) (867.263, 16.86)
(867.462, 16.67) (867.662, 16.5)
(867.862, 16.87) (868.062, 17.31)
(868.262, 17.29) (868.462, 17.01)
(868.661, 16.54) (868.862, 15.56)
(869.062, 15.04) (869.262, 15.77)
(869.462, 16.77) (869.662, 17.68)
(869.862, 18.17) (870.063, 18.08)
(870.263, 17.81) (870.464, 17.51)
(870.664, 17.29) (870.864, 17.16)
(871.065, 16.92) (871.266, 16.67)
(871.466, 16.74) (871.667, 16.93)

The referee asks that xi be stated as 34.5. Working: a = 17.0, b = 17.42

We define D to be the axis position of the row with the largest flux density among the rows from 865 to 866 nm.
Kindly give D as 865.268 nm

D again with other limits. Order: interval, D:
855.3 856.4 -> 855.560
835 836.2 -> 836.085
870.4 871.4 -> 870.464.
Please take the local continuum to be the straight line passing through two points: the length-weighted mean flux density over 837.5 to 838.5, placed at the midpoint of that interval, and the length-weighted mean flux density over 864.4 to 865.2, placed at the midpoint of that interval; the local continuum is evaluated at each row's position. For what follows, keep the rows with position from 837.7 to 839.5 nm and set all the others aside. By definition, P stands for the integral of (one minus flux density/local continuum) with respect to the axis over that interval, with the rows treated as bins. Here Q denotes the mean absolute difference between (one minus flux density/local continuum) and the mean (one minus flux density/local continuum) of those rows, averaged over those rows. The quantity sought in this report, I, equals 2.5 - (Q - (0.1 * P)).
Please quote 2.48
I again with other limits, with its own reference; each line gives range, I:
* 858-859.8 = 2.49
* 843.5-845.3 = 2.46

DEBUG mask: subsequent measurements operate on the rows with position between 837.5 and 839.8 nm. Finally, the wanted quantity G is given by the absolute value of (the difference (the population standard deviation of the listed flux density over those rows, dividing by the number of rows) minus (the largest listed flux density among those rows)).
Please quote 17.0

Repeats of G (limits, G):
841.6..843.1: 17.4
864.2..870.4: 16.8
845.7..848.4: 17.3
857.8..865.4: 17.7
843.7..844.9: 17.1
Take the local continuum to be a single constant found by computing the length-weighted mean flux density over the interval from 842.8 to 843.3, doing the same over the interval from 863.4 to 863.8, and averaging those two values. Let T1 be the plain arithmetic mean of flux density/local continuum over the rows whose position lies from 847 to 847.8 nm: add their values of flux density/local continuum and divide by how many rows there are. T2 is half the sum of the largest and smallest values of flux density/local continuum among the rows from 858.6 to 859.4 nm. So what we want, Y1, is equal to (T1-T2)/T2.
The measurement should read -0.01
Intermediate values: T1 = 1.00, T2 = 1.01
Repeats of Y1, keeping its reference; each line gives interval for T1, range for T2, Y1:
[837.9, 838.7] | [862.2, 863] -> -0.04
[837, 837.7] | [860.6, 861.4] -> 0.02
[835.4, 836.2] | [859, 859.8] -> 0.02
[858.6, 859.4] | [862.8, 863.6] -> -0.01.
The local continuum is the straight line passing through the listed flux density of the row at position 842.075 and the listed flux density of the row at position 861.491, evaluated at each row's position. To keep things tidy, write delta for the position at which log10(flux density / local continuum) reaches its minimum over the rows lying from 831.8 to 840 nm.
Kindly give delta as 838.978 nm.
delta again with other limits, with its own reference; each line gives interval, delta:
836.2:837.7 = 836.663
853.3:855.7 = 854.379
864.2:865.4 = 865.069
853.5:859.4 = 854.379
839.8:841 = 839.944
